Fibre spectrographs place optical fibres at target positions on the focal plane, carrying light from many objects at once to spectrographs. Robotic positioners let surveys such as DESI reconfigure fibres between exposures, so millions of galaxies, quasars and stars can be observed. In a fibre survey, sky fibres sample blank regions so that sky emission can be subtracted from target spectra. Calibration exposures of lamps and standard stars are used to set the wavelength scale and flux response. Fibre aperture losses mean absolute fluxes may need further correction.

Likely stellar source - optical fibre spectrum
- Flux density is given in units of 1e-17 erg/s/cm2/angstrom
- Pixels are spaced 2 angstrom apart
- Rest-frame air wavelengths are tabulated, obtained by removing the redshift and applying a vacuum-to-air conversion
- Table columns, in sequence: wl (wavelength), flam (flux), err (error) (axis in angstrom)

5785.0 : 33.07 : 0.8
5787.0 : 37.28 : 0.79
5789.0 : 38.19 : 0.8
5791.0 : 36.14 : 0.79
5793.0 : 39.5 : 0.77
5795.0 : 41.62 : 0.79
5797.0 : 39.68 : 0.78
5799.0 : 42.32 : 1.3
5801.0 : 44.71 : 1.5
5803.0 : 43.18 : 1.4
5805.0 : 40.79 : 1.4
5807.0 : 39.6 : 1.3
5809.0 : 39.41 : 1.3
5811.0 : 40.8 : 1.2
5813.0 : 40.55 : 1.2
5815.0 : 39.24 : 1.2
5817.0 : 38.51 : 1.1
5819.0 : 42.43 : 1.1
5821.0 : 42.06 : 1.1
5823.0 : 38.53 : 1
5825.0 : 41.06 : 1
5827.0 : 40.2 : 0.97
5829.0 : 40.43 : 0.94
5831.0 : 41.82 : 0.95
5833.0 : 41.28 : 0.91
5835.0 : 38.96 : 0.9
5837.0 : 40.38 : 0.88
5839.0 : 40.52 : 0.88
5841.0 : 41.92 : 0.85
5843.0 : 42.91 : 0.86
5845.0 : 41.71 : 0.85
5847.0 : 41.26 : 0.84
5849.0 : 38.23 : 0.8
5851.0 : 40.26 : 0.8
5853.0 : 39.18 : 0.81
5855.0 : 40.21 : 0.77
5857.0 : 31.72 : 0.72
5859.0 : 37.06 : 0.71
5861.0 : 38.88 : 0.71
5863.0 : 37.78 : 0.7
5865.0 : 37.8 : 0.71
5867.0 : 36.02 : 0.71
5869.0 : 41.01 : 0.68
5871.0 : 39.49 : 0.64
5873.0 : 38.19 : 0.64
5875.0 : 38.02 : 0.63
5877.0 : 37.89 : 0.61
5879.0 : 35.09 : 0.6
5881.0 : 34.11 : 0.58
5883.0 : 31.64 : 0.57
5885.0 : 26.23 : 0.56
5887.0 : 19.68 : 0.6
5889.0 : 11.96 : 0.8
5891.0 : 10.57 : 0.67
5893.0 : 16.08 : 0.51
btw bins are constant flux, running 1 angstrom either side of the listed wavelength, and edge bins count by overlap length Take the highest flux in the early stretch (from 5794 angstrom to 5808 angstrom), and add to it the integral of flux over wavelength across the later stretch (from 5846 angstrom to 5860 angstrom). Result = 581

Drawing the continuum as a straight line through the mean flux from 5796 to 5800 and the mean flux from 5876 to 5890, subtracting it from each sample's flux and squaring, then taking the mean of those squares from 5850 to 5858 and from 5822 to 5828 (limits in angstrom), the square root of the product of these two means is 21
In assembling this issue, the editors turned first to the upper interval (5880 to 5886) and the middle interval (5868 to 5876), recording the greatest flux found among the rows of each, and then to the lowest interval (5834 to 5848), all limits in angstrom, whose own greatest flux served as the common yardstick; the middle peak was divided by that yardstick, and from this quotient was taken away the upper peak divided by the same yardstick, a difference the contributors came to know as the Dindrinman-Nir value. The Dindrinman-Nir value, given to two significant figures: 0.16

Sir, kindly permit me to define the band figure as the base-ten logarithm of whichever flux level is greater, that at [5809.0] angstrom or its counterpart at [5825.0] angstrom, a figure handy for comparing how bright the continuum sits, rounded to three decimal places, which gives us 1.613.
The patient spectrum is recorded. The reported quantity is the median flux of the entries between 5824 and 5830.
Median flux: 40.4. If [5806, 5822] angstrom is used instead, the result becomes 40.1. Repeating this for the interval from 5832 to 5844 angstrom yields 40.9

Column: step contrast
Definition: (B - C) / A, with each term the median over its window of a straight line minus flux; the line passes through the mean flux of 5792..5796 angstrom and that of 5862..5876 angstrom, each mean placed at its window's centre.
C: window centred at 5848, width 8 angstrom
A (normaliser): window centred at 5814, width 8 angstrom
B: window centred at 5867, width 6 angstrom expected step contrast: 35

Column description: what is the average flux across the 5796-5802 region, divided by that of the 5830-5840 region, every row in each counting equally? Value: 1.04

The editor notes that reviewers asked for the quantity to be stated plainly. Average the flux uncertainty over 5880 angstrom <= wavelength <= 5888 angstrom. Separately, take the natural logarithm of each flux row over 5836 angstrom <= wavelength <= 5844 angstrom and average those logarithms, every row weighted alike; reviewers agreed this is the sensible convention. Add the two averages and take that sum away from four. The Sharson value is -0.30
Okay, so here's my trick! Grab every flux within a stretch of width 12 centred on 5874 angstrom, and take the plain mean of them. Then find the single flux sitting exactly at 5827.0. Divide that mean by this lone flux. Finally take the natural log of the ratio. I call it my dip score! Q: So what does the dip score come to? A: -0.05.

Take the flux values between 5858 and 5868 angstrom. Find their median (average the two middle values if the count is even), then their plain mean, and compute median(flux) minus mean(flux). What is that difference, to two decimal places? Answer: 0.27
